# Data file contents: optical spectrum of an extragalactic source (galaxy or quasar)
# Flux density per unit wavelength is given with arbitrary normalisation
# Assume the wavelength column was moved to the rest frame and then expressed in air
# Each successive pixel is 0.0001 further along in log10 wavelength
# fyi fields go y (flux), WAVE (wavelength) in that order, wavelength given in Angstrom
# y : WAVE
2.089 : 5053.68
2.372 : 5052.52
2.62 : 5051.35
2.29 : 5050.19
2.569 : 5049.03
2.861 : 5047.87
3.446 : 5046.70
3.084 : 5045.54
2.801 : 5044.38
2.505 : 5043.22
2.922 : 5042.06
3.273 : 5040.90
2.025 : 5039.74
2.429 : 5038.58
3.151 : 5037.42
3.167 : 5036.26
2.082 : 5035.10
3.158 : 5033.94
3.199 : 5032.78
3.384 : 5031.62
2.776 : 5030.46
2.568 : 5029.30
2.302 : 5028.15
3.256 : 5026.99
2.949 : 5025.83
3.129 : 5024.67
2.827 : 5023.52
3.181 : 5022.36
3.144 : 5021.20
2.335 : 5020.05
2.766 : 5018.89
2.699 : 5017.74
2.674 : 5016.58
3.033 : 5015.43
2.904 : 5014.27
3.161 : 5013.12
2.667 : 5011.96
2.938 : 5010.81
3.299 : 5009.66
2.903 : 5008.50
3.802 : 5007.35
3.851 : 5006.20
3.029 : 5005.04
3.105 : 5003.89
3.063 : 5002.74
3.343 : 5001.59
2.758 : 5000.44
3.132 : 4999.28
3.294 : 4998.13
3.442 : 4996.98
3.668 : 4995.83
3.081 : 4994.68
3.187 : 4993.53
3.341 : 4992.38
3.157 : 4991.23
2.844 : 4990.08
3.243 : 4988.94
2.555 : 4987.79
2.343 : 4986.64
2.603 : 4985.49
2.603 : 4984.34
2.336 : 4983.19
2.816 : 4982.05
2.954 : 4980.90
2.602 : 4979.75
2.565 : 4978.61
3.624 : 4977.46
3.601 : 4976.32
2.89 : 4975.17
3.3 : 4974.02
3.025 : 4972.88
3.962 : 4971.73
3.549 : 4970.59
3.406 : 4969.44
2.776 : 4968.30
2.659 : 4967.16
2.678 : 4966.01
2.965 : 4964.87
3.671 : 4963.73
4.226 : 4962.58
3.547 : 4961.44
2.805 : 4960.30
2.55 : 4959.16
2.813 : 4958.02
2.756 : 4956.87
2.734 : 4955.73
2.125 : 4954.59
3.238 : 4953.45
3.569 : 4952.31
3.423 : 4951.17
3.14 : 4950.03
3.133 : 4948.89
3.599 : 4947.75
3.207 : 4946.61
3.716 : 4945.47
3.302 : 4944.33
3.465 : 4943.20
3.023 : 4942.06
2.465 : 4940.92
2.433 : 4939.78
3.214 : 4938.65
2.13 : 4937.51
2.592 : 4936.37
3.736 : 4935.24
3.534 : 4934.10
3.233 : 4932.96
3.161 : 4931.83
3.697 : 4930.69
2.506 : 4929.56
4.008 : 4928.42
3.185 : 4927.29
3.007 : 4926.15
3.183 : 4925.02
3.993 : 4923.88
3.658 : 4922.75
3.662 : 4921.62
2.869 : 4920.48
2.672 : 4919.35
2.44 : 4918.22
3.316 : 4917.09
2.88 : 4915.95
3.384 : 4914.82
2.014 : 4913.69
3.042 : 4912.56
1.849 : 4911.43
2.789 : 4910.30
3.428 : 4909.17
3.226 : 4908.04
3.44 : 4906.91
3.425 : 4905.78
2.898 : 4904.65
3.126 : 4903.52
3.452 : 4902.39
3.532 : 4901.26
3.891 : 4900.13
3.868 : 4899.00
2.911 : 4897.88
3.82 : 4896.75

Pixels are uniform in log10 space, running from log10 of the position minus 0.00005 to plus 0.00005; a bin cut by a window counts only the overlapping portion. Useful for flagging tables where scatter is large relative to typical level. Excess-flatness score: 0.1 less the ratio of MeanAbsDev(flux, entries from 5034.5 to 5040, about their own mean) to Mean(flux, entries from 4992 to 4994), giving -0.04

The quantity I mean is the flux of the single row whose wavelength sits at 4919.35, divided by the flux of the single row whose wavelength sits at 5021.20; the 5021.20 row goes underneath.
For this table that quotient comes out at 0.85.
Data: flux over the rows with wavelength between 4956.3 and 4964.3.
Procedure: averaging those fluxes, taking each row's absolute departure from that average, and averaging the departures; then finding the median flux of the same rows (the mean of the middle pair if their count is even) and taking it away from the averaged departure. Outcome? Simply -2.3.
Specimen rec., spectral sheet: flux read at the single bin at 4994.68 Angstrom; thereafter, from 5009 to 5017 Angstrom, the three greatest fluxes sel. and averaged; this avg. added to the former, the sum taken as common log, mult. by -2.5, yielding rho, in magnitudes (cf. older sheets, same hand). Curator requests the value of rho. -1.99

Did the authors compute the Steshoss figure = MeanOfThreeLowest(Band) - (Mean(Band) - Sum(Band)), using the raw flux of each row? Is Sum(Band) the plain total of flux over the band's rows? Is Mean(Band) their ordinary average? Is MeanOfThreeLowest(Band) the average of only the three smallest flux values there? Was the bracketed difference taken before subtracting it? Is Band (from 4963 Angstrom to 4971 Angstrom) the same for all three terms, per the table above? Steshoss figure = 21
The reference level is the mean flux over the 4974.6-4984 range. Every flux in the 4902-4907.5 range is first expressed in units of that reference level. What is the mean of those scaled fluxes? 1.12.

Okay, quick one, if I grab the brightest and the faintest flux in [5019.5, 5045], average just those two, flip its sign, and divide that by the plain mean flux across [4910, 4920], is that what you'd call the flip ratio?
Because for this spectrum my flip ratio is -1.00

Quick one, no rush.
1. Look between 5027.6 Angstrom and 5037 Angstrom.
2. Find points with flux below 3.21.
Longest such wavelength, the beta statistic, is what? 5036.26 Angstrom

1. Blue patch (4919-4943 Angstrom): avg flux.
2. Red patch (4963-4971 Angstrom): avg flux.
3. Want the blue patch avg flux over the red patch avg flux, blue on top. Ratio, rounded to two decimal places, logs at 1.01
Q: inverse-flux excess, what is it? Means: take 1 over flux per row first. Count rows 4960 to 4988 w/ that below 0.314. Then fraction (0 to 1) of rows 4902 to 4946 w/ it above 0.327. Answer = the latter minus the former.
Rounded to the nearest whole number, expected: -9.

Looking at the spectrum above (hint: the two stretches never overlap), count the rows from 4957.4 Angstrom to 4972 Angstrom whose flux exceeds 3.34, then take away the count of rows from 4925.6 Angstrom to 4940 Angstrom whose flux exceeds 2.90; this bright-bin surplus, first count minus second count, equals -3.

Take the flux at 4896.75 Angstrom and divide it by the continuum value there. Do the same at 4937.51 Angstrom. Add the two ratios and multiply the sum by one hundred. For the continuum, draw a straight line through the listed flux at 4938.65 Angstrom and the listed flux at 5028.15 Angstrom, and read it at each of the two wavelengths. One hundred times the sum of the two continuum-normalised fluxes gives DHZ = 171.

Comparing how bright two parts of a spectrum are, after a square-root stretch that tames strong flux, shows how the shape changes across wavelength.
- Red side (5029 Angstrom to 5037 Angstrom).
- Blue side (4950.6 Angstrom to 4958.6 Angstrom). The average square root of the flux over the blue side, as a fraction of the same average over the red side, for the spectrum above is 1.01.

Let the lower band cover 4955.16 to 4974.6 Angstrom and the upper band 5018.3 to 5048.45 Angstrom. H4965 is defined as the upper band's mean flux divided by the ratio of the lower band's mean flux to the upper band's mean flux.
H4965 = 2.63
